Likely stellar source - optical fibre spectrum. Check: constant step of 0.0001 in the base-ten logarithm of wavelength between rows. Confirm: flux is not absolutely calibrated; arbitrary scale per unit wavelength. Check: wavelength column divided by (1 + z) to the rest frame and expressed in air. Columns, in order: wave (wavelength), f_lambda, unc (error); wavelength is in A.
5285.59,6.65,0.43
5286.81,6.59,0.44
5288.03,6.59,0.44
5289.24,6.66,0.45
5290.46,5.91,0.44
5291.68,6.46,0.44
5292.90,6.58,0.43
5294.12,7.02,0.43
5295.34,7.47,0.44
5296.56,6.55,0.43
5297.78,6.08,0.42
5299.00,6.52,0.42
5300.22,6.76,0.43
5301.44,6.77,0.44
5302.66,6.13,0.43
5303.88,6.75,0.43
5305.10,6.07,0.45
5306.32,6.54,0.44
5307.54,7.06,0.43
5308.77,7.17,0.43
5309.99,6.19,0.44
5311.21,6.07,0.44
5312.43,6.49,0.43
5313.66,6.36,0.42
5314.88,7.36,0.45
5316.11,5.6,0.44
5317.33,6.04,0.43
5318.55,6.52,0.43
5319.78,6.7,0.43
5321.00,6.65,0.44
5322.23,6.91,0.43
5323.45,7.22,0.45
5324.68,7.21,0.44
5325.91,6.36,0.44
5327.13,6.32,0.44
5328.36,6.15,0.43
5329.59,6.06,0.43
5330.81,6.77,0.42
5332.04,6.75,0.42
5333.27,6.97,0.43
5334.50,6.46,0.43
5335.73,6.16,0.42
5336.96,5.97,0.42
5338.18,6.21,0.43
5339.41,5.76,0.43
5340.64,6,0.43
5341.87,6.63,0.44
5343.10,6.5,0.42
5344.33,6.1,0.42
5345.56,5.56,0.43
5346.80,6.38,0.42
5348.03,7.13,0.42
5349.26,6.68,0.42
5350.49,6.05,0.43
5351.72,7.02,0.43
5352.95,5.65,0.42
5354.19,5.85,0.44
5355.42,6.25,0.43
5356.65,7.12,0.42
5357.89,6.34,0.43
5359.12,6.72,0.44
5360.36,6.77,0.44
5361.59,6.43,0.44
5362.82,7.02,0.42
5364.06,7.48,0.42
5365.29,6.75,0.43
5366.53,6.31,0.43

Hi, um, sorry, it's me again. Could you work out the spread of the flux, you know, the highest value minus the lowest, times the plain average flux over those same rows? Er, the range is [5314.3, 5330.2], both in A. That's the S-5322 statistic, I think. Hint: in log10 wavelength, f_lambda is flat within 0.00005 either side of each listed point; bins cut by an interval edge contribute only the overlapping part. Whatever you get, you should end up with 11.5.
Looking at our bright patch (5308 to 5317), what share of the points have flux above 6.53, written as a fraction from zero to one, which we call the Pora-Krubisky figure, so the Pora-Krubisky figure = 0.3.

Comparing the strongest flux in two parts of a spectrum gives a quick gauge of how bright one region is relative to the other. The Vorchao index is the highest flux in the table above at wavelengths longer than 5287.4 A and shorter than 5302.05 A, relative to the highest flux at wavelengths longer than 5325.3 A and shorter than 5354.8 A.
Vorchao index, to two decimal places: 1.05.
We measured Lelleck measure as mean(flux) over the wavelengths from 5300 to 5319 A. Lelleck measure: 6.49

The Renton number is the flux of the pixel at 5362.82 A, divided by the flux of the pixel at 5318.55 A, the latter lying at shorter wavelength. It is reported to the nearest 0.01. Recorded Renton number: 1.08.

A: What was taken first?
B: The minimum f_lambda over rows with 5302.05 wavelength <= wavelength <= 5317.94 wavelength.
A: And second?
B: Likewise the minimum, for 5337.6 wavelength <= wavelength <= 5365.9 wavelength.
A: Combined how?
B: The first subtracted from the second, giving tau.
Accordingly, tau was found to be 0.0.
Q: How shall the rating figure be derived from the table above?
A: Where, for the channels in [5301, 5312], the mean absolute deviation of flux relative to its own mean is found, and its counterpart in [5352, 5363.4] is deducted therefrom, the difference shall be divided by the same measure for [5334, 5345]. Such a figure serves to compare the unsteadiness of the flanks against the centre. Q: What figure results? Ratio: -0.13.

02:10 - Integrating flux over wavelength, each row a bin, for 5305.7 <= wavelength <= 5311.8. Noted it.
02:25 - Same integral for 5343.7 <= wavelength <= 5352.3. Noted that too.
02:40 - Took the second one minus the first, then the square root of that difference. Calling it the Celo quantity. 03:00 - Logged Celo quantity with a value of 3.9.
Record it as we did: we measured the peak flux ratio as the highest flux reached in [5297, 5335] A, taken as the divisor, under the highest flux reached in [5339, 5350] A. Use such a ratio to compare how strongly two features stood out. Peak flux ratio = 0.969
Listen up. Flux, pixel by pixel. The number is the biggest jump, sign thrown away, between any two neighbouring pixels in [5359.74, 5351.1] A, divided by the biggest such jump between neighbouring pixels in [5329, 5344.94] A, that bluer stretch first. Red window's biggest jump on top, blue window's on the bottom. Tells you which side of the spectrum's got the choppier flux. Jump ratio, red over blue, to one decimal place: 1.9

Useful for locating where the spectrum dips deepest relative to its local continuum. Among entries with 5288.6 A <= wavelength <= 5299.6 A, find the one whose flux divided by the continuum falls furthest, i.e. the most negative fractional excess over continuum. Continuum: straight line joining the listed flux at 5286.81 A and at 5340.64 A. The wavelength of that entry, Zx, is 5290.46 A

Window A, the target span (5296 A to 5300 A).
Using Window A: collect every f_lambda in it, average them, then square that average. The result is 41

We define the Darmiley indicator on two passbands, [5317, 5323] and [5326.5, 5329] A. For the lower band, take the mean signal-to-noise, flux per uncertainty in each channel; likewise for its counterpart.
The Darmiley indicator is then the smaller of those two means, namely 14.33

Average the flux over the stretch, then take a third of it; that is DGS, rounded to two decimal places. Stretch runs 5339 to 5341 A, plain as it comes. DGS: 1.96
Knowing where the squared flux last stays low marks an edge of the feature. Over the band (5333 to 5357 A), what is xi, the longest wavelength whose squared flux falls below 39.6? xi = 5355.42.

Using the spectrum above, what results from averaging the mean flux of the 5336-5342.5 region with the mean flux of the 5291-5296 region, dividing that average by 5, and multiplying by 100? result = 130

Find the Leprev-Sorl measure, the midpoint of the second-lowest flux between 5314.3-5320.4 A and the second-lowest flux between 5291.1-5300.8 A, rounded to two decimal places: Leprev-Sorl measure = 6.25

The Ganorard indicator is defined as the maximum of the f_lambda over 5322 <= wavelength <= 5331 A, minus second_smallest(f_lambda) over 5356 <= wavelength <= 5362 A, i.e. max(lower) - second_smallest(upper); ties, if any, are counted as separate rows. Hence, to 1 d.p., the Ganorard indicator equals 0.8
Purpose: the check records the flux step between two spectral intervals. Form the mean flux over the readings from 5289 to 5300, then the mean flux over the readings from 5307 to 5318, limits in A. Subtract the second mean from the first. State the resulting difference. 0.10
